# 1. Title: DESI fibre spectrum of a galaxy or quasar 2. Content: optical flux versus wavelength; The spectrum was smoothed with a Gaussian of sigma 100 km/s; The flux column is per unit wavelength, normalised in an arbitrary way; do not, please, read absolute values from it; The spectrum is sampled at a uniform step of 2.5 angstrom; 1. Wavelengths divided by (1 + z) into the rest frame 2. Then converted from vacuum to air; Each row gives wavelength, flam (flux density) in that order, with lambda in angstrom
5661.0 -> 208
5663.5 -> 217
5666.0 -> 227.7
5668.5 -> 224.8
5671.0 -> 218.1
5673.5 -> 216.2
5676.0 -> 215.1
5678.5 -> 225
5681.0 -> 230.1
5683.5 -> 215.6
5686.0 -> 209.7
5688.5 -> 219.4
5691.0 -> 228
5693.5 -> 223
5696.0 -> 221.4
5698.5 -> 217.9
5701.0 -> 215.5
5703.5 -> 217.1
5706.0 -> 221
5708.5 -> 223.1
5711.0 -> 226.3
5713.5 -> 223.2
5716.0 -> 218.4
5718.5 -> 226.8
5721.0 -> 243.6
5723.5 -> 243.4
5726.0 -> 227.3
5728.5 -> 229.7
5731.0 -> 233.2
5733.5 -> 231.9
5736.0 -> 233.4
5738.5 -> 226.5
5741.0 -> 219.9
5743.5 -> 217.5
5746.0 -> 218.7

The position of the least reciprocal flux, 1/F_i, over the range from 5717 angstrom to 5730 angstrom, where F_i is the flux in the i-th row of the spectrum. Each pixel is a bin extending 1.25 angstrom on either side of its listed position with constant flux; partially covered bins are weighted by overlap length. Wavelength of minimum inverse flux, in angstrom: 5721.0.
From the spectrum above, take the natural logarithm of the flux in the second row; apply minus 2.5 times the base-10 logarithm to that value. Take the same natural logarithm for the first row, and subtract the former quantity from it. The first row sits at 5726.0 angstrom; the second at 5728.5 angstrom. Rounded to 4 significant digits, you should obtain 7.265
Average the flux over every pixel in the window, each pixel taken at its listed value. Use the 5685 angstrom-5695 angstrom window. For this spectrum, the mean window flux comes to 220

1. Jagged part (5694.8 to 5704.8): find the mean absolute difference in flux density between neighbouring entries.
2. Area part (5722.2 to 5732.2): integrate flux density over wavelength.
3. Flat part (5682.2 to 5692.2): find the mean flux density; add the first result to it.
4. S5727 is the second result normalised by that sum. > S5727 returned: 10.6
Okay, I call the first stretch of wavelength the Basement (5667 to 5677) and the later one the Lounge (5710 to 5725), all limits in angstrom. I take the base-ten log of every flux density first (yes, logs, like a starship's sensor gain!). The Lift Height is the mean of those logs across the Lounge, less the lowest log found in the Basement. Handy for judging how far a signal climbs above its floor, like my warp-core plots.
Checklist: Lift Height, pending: 0.029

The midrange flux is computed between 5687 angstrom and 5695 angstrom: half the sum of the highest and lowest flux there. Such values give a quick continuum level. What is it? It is 224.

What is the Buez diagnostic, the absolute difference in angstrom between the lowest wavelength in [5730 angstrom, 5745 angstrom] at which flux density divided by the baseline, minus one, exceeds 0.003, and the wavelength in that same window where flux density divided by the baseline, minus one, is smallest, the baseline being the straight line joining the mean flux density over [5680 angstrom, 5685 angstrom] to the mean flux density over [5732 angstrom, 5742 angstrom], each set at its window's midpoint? 12.5 angstrom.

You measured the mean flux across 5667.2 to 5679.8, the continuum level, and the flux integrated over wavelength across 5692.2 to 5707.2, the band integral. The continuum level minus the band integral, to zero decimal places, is -3070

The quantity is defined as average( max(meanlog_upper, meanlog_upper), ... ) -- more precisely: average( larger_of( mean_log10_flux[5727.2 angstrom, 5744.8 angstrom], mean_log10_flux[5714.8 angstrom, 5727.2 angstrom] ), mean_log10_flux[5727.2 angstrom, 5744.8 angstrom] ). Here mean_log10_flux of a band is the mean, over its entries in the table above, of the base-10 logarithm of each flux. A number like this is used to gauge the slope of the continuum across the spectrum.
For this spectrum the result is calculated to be 2.36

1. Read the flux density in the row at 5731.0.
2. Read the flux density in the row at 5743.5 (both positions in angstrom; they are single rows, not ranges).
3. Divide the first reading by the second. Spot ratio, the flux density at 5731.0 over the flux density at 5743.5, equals 1.07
